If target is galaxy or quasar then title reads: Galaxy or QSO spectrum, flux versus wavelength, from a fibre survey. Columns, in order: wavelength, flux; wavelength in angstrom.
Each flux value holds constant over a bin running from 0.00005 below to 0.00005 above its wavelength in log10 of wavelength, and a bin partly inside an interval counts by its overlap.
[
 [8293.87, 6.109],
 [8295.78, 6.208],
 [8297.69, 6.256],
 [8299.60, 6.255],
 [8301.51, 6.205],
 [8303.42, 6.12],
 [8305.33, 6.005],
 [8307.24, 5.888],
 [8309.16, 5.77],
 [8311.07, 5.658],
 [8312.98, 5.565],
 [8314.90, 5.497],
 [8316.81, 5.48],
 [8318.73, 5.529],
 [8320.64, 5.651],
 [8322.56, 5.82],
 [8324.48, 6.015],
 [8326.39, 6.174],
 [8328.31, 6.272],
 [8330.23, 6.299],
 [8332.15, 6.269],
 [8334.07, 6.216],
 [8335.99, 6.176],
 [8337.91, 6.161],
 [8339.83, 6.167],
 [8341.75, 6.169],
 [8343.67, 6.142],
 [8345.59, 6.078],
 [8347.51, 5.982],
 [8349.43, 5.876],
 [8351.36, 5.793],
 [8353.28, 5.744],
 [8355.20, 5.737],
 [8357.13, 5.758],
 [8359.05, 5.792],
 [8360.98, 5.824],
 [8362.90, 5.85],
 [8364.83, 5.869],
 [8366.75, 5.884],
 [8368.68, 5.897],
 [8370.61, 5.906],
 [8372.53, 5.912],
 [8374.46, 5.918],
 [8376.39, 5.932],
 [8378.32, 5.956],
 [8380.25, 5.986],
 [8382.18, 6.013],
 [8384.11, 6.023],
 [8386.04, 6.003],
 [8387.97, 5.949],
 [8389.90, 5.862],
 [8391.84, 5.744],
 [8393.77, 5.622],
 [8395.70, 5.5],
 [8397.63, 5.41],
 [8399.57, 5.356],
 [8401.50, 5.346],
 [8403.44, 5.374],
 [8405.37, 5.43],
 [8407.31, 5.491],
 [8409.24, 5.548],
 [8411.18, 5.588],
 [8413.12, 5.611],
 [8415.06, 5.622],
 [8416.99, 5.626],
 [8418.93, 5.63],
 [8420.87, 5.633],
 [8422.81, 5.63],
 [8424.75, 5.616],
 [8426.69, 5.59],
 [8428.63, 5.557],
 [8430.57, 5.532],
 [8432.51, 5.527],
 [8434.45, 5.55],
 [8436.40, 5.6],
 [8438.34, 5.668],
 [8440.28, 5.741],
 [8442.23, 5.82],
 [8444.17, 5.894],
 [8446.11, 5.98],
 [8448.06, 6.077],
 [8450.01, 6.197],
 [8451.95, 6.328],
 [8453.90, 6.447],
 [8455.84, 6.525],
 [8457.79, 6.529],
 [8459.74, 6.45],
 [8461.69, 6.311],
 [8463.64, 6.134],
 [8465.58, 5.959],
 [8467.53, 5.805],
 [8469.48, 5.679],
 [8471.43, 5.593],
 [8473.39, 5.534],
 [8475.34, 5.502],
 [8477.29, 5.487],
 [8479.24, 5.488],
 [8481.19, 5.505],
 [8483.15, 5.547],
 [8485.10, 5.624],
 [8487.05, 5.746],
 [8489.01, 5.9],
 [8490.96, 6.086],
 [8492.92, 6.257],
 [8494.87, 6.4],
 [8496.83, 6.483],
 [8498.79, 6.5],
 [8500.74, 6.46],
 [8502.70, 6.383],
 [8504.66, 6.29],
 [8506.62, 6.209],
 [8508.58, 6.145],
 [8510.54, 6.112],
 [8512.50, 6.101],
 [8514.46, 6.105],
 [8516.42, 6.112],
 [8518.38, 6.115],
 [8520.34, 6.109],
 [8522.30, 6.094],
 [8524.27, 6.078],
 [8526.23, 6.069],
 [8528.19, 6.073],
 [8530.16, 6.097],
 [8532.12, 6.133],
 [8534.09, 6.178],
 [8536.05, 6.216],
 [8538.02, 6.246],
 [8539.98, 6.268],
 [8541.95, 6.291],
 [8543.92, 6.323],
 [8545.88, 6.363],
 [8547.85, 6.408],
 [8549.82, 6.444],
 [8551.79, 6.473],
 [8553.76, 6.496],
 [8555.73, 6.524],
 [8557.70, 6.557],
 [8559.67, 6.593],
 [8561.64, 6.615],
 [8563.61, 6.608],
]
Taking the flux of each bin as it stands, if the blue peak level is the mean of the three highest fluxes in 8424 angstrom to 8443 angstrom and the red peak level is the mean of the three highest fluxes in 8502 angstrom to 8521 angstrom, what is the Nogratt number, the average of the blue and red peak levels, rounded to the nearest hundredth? 6.02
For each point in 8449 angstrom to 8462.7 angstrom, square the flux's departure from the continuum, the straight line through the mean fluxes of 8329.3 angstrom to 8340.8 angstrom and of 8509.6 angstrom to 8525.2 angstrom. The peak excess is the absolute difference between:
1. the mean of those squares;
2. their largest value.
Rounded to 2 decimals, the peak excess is 0.07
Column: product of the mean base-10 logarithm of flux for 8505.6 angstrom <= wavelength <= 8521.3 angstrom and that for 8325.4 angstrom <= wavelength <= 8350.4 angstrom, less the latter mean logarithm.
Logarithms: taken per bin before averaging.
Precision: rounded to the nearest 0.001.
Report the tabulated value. -0.168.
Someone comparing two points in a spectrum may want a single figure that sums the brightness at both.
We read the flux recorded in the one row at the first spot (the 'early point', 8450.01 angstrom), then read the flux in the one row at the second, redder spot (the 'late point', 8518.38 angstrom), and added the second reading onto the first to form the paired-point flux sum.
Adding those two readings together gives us 12.3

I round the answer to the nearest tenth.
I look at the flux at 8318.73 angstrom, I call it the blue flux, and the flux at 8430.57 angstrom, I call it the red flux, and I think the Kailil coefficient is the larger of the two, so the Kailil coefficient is 5.5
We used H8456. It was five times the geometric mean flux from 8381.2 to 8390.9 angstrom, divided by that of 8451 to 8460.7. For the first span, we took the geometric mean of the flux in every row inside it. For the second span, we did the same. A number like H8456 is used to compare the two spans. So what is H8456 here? 4.62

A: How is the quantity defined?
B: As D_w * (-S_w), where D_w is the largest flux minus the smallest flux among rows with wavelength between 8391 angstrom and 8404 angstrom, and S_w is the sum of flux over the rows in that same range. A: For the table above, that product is -15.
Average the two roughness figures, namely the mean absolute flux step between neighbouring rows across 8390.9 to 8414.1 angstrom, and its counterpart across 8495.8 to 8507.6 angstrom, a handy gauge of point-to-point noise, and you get 0.061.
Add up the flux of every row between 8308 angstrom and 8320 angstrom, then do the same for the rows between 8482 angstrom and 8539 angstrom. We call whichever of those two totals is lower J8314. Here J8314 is 33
